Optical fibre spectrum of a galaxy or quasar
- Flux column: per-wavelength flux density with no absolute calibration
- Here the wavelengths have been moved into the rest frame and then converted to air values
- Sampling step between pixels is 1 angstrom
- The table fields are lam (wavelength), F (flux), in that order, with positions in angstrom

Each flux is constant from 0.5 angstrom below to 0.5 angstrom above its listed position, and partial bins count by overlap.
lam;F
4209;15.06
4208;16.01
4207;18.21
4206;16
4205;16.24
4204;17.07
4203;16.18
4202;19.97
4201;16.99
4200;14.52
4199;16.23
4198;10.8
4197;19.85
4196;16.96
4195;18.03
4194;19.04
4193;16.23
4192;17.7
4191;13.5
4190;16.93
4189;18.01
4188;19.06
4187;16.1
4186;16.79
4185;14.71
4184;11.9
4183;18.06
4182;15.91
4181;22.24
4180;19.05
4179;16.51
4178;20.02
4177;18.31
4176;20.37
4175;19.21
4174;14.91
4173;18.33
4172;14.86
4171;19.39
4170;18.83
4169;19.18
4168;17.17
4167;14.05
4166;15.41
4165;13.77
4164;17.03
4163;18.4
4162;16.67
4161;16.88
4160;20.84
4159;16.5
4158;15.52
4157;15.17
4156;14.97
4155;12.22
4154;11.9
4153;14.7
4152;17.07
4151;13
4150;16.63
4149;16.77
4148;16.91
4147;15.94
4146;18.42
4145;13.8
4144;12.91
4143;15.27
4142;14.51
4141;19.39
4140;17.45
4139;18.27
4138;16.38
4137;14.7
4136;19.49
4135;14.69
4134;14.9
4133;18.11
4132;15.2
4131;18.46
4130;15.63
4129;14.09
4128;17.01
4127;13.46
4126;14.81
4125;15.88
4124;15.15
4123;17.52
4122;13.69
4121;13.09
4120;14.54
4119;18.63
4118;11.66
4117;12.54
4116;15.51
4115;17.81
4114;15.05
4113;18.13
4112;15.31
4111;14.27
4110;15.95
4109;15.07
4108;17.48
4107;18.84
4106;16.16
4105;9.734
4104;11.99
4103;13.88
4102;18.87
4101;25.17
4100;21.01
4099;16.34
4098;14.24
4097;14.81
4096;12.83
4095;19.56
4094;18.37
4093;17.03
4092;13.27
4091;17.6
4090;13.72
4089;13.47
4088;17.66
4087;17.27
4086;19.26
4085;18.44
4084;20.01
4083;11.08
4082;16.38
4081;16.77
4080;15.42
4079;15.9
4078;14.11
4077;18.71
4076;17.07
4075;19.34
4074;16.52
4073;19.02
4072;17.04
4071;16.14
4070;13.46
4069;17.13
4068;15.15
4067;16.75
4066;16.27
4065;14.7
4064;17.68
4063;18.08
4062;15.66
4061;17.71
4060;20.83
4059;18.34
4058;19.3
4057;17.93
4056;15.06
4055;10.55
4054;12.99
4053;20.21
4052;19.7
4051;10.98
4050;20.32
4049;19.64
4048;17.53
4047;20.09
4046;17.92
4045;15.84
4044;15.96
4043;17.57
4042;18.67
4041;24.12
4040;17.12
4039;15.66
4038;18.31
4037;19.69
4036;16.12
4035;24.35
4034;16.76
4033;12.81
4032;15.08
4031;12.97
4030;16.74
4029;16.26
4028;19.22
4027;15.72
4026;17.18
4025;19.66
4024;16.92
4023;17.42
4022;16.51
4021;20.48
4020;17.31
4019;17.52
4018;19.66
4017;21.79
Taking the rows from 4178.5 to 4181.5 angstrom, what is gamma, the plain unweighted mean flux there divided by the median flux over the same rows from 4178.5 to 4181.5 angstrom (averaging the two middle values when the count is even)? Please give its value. 1.01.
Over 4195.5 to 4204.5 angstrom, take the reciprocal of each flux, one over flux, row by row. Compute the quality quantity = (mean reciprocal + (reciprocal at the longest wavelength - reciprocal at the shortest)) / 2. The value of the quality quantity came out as 0.0310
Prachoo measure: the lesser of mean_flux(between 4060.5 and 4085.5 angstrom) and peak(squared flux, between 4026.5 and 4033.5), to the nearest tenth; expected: 16.6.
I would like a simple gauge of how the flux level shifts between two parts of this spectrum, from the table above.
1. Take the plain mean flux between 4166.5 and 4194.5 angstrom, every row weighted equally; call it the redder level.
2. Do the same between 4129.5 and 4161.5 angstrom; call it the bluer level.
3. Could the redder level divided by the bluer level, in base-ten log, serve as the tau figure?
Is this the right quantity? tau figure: 0.035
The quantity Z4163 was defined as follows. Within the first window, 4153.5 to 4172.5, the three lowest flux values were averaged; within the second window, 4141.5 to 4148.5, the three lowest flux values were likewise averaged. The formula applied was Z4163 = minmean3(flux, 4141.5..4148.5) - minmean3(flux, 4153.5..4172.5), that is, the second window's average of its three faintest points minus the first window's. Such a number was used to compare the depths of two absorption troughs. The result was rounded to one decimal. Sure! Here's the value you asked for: 1.1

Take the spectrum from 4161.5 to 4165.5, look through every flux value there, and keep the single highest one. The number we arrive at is 18.4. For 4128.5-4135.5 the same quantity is 18.46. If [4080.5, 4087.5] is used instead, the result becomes 20.01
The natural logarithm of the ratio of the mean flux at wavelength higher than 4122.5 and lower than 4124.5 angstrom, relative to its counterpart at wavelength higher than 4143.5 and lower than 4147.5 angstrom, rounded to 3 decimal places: 0.068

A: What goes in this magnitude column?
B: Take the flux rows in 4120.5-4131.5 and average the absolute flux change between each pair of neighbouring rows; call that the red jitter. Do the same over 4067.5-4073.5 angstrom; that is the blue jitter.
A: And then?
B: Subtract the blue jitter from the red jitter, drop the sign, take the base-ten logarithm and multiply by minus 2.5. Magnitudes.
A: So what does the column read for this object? 2.0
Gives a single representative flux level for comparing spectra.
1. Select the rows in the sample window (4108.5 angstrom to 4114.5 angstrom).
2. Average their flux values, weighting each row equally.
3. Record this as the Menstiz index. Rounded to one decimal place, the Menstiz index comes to 15.6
